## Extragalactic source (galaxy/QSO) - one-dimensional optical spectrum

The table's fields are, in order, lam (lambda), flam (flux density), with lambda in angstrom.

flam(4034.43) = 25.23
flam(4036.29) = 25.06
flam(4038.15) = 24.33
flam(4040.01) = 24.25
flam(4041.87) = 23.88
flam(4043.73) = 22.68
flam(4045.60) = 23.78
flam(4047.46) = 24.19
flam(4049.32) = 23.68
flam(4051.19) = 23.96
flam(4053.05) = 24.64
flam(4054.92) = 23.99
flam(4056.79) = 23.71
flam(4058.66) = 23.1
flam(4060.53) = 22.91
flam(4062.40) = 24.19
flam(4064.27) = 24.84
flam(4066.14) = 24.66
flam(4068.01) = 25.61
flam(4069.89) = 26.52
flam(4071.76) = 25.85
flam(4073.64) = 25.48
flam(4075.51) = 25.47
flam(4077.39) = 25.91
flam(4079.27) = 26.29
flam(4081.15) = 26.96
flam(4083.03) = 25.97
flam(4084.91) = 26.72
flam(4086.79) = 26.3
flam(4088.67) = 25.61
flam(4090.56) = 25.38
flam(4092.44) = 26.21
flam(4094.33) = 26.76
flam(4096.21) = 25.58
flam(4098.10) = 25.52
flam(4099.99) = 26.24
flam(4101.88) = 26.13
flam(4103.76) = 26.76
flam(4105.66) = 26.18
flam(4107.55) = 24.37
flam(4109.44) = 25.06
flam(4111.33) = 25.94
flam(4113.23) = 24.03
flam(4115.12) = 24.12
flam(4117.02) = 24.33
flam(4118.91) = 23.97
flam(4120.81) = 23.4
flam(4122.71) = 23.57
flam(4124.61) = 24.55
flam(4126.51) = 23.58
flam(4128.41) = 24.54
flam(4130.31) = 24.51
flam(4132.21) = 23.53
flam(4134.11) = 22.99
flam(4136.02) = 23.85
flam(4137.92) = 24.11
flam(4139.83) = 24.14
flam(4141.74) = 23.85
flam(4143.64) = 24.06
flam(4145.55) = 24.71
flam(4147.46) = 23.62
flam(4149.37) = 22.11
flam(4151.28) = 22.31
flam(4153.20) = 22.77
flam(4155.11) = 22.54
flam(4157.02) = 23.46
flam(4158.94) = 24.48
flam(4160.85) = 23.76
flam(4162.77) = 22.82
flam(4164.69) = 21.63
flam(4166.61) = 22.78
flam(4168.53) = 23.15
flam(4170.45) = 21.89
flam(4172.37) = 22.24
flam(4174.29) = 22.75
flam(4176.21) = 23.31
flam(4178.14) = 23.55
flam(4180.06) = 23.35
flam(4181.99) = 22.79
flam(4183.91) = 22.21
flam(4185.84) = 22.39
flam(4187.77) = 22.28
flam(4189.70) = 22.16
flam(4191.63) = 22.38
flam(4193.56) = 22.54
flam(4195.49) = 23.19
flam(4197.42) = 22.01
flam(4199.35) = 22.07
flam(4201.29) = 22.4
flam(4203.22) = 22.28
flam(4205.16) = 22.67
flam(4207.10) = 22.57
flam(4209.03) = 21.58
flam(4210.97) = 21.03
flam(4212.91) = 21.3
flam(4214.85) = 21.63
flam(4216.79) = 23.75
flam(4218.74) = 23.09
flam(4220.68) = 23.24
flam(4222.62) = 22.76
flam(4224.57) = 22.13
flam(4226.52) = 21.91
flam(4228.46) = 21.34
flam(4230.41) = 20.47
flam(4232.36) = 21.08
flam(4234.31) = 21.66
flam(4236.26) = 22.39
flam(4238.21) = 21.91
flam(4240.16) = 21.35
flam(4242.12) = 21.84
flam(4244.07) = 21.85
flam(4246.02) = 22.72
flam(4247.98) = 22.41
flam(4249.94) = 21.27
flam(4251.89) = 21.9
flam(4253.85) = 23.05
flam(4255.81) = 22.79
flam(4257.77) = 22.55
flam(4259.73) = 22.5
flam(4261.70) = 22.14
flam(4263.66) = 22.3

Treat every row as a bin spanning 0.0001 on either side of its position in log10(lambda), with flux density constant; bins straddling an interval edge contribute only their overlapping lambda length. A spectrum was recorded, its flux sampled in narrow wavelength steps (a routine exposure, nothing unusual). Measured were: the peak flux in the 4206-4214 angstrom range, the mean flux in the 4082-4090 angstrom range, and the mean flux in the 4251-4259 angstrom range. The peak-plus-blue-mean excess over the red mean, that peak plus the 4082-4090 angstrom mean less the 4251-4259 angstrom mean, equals 26.1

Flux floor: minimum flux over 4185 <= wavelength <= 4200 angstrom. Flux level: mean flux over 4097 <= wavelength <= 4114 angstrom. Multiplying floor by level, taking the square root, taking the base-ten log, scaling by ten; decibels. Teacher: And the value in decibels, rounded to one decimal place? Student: 13.8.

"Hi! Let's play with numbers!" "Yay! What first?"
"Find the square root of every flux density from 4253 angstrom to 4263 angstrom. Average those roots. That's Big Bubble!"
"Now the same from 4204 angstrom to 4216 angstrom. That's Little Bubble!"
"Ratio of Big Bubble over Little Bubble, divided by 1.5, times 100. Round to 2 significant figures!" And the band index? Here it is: 68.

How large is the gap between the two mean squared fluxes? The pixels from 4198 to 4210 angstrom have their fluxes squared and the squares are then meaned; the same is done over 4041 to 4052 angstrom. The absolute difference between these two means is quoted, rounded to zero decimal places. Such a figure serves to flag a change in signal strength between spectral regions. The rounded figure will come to 66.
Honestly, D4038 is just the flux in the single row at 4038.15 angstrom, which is 24.33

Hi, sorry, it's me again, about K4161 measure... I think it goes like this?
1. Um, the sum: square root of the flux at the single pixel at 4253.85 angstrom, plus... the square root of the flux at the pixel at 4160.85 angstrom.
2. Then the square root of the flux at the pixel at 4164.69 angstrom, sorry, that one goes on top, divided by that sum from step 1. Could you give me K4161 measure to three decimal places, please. 0.481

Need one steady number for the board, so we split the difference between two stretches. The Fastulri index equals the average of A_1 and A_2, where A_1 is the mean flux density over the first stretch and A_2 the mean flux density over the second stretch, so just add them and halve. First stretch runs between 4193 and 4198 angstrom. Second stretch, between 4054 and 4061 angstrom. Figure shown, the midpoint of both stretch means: 23.0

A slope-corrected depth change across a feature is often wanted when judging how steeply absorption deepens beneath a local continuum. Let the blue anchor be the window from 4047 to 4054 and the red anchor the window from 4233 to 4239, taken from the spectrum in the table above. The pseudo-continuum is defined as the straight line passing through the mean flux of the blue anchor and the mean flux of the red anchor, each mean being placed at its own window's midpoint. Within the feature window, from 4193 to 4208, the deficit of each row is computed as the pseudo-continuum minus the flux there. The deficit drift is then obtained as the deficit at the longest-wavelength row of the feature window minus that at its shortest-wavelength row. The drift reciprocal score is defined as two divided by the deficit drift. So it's -11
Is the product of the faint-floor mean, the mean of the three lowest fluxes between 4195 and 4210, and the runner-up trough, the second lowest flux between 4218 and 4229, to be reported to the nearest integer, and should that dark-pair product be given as 480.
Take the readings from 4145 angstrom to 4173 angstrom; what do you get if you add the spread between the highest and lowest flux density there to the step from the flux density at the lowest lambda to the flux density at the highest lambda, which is 0.6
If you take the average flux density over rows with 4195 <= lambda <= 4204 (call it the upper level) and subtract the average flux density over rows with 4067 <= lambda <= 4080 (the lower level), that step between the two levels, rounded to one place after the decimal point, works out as -3.5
